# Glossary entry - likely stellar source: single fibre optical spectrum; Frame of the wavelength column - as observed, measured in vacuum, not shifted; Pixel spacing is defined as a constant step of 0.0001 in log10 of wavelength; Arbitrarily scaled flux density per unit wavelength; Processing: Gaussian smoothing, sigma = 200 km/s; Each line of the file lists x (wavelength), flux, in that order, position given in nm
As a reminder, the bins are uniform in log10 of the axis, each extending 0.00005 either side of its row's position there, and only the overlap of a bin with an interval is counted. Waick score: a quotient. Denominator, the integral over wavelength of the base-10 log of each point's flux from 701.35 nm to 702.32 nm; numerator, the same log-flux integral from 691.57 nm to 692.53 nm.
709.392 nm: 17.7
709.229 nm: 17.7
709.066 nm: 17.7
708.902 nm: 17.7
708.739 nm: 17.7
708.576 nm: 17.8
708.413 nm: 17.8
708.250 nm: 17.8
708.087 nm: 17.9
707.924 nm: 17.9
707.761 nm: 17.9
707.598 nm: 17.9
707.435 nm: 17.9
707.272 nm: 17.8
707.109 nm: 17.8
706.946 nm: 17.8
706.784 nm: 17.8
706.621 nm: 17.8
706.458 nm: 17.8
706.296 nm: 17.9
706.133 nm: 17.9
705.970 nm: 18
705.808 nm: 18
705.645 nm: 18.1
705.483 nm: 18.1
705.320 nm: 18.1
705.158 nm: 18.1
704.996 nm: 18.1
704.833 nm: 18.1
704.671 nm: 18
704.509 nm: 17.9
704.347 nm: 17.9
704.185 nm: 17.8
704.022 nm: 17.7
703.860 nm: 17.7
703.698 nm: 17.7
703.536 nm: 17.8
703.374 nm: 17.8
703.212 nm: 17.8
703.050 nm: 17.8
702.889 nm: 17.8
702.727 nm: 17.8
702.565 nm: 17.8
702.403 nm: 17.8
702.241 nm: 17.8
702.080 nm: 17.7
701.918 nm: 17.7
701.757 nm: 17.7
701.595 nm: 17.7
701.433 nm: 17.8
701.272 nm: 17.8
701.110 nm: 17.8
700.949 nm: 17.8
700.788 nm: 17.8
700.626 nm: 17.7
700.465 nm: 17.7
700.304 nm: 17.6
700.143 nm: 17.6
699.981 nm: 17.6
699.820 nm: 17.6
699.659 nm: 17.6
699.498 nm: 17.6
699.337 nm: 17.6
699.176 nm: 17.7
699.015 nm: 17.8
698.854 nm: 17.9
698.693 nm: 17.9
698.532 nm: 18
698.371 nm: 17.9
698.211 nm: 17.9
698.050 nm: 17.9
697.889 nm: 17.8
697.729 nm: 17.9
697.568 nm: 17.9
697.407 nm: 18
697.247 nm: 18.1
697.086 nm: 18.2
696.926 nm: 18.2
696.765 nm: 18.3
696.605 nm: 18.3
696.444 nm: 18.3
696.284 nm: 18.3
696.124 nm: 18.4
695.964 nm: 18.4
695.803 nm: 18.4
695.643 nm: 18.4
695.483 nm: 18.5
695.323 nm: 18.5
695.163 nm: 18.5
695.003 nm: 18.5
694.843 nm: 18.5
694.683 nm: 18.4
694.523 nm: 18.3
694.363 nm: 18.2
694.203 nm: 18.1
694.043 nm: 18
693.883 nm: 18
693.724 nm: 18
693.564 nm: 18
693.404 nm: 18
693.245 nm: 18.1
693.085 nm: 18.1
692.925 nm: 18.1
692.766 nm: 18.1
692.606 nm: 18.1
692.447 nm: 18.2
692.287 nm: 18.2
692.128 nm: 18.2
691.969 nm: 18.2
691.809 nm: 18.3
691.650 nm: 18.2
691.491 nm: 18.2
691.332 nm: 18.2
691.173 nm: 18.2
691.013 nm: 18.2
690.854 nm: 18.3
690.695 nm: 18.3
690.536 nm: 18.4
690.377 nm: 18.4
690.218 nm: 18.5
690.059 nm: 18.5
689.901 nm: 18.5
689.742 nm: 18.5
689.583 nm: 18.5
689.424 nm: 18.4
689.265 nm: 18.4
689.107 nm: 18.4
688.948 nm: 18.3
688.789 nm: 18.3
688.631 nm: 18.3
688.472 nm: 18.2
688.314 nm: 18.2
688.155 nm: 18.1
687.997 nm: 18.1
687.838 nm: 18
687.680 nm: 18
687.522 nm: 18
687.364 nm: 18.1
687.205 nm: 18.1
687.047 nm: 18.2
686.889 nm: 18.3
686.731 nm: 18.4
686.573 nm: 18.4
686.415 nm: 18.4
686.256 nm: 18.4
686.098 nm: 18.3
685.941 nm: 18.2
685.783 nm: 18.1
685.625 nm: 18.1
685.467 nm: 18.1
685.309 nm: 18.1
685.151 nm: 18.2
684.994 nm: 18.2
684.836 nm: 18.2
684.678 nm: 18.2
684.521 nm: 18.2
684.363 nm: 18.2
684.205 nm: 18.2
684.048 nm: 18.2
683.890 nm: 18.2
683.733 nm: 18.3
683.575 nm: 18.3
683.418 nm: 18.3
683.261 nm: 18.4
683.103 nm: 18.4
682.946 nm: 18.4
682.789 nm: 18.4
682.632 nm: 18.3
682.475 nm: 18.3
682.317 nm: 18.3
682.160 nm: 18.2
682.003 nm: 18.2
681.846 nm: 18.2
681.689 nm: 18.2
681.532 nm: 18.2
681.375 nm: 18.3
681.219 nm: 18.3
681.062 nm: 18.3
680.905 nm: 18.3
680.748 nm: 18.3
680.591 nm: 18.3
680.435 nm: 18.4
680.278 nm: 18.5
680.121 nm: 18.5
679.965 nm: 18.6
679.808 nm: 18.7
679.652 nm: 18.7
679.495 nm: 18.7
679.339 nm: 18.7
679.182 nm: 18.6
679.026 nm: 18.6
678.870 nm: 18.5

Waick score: 1.00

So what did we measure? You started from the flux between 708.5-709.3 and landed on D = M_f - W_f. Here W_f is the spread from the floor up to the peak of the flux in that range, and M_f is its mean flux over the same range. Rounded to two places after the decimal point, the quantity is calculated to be 17.62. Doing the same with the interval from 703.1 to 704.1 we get 17.65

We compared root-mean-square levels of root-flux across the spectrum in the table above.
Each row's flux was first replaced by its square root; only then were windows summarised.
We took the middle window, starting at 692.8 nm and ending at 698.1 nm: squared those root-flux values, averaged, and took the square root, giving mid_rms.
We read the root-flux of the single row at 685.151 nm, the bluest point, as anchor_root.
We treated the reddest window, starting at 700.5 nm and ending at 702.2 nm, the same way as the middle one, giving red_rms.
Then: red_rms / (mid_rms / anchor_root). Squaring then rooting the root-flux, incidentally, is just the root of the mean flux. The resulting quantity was 4.21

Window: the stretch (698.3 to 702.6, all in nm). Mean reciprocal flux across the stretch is 0.0564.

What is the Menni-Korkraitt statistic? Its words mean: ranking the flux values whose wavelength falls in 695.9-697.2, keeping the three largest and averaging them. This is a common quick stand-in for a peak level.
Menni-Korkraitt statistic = 18.4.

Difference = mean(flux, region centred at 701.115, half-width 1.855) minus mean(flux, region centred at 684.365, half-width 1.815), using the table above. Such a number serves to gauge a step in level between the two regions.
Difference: -0.5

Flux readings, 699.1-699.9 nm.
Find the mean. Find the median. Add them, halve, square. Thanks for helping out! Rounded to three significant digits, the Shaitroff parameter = 310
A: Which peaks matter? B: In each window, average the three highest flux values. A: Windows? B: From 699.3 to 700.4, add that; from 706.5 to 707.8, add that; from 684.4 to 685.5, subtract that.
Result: 17.3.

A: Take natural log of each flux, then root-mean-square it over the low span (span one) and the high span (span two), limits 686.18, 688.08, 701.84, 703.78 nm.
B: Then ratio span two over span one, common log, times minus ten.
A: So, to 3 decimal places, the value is 0.035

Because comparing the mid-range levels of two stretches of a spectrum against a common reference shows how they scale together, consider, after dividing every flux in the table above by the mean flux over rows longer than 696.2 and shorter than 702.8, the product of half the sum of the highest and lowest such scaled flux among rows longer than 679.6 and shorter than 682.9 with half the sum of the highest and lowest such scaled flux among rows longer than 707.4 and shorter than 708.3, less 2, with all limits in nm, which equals -0.967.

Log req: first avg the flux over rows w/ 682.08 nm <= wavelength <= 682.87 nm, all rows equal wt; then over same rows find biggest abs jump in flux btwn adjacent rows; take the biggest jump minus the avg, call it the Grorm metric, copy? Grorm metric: -18.2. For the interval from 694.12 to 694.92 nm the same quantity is -18.2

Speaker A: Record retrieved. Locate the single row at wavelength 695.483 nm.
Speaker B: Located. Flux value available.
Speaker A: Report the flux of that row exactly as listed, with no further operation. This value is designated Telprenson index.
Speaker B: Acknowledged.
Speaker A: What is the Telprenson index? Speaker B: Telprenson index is 18.5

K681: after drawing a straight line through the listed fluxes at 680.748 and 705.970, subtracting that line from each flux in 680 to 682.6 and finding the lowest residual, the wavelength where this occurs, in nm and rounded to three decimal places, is 681.532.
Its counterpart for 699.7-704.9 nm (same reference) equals 699.820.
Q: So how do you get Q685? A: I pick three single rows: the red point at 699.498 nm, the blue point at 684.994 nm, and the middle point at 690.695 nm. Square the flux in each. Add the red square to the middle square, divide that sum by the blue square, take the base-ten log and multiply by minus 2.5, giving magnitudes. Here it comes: -0.72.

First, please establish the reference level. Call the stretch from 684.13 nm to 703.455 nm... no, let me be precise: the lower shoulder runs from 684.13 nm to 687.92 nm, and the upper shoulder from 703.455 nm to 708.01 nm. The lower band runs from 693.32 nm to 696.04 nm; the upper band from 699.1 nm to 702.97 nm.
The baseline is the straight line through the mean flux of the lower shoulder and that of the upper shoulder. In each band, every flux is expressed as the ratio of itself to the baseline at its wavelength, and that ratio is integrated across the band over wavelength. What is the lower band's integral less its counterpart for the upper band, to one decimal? -1.1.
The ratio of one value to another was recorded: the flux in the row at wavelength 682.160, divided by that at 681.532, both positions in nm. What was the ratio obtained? 1.000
